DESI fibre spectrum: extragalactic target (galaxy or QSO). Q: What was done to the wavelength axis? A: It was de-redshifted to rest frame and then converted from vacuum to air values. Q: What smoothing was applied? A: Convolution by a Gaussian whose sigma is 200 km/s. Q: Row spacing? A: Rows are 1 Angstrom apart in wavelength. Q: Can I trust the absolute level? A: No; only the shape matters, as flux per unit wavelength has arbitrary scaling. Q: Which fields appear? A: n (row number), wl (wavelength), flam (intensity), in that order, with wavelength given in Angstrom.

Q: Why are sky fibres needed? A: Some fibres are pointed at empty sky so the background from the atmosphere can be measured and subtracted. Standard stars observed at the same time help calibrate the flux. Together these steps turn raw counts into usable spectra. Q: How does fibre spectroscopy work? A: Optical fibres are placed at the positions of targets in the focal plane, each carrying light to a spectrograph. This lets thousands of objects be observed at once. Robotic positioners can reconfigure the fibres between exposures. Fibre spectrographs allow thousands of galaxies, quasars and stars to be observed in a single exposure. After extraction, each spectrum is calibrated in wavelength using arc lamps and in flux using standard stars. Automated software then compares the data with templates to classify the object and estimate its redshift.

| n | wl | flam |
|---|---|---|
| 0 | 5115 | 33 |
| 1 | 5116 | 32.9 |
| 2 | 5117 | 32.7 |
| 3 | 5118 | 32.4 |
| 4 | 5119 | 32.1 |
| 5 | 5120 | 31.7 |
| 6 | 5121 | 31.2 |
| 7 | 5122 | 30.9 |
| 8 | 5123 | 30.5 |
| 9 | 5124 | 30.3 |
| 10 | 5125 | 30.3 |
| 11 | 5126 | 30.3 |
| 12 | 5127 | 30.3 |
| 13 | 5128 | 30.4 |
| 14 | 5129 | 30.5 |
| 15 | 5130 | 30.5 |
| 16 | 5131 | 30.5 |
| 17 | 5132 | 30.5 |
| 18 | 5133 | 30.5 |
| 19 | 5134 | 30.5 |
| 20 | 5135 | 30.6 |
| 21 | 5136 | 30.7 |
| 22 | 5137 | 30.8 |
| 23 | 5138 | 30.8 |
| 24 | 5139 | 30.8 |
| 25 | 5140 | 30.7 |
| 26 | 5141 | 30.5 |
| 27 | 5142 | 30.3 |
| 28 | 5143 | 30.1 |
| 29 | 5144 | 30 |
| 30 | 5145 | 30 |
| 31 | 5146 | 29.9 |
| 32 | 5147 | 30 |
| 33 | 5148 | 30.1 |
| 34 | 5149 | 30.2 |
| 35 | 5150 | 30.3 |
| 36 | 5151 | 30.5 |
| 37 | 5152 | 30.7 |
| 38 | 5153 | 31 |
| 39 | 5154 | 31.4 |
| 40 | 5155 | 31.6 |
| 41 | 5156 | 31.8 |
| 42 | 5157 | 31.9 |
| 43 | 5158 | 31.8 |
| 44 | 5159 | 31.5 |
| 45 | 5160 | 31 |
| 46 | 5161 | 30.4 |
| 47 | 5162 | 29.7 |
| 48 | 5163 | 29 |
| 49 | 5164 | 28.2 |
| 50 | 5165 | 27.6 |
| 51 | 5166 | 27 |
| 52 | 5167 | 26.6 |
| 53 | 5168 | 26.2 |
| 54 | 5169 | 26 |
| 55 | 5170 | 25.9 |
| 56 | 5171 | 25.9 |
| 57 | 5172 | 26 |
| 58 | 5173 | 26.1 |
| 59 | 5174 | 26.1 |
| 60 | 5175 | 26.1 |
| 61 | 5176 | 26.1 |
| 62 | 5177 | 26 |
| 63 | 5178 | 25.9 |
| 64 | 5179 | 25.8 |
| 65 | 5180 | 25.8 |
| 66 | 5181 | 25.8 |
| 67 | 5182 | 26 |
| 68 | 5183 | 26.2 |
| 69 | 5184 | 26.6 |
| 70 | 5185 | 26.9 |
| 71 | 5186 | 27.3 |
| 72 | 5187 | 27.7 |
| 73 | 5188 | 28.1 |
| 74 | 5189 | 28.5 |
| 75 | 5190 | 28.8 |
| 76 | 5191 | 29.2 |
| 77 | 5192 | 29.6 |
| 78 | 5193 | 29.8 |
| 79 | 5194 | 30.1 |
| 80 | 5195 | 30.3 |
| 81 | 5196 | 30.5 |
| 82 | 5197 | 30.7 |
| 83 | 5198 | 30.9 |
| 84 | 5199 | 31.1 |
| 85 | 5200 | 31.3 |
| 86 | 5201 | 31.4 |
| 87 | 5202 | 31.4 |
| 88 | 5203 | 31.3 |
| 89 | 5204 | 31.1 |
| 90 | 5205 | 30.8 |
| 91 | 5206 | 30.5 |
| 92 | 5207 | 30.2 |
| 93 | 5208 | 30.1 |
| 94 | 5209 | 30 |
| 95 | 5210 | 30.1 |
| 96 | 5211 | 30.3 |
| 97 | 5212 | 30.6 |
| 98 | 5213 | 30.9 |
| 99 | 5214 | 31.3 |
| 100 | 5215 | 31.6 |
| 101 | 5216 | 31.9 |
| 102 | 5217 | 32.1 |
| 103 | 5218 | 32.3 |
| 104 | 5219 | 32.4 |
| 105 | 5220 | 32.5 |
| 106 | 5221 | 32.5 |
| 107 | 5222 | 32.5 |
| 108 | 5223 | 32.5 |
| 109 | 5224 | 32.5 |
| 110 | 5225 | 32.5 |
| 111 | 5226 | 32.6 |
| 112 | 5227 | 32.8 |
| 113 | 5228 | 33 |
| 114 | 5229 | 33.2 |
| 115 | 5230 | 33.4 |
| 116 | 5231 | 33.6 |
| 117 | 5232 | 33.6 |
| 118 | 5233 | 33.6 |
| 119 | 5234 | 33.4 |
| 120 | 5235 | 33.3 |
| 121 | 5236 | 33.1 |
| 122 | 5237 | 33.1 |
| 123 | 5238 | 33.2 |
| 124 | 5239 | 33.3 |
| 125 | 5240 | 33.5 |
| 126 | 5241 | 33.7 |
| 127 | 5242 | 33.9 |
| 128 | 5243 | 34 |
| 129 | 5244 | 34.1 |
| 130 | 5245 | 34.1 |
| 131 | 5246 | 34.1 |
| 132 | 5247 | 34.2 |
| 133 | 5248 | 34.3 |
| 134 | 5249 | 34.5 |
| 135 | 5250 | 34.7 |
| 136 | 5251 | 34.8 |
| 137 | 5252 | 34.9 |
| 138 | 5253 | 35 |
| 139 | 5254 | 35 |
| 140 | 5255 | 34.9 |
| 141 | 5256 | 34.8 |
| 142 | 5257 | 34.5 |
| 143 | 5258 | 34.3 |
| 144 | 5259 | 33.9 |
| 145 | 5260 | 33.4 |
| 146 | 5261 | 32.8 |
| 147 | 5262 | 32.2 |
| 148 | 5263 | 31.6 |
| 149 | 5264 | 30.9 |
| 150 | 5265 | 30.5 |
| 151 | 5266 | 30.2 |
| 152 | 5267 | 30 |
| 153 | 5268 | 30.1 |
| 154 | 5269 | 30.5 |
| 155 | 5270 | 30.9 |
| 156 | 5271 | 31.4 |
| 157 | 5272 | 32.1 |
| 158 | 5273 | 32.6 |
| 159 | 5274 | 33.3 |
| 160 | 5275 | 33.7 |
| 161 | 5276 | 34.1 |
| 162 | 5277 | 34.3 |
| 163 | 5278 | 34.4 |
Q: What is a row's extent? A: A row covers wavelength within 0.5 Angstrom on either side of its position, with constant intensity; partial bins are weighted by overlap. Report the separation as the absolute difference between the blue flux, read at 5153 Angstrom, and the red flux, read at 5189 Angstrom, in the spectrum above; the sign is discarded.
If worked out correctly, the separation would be 2.5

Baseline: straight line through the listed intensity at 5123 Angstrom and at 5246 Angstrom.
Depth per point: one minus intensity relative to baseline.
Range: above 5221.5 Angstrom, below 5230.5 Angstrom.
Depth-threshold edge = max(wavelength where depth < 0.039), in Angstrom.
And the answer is 5230 Angstrom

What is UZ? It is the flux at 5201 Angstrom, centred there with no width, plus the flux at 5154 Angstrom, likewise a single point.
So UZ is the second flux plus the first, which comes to 62.8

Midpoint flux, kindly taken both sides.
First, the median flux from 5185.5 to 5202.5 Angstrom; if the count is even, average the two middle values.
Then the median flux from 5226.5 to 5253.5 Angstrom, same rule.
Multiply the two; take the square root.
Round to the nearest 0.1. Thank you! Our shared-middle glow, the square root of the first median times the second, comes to 31.8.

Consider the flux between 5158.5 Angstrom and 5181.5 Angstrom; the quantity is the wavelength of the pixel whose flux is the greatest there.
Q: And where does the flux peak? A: 5159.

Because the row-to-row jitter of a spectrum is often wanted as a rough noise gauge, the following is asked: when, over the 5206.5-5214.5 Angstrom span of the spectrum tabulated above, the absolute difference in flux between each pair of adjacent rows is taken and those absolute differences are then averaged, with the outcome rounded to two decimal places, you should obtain 0.21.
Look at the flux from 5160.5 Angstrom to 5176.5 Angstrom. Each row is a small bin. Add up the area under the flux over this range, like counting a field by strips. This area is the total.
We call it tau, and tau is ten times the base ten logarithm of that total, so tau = 26.4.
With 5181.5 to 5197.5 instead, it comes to 26.6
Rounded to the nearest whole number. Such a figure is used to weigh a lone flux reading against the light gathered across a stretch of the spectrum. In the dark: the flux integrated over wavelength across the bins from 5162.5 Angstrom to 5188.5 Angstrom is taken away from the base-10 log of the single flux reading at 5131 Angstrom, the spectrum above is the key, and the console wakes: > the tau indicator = -689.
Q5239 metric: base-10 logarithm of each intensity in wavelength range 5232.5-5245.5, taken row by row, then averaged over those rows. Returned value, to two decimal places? 1.53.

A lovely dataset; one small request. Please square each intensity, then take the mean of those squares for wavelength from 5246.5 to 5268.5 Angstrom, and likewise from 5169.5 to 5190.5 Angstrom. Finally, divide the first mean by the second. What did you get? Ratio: 1.6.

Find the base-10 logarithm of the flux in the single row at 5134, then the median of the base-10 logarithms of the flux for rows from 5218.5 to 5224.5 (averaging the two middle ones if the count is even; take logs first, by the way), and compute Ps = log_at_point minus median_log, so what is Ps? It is -0.028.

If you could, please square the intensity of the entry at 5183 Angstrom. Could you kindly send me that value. 686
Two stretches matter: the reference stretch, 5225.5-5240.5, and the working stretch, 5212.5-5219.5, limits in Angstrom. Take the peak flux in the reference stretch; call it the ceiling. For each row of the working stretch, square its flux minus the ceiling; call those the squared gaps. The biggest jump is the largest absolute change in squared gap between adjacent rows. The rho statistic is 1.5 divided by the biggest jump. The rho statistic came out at 0.75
